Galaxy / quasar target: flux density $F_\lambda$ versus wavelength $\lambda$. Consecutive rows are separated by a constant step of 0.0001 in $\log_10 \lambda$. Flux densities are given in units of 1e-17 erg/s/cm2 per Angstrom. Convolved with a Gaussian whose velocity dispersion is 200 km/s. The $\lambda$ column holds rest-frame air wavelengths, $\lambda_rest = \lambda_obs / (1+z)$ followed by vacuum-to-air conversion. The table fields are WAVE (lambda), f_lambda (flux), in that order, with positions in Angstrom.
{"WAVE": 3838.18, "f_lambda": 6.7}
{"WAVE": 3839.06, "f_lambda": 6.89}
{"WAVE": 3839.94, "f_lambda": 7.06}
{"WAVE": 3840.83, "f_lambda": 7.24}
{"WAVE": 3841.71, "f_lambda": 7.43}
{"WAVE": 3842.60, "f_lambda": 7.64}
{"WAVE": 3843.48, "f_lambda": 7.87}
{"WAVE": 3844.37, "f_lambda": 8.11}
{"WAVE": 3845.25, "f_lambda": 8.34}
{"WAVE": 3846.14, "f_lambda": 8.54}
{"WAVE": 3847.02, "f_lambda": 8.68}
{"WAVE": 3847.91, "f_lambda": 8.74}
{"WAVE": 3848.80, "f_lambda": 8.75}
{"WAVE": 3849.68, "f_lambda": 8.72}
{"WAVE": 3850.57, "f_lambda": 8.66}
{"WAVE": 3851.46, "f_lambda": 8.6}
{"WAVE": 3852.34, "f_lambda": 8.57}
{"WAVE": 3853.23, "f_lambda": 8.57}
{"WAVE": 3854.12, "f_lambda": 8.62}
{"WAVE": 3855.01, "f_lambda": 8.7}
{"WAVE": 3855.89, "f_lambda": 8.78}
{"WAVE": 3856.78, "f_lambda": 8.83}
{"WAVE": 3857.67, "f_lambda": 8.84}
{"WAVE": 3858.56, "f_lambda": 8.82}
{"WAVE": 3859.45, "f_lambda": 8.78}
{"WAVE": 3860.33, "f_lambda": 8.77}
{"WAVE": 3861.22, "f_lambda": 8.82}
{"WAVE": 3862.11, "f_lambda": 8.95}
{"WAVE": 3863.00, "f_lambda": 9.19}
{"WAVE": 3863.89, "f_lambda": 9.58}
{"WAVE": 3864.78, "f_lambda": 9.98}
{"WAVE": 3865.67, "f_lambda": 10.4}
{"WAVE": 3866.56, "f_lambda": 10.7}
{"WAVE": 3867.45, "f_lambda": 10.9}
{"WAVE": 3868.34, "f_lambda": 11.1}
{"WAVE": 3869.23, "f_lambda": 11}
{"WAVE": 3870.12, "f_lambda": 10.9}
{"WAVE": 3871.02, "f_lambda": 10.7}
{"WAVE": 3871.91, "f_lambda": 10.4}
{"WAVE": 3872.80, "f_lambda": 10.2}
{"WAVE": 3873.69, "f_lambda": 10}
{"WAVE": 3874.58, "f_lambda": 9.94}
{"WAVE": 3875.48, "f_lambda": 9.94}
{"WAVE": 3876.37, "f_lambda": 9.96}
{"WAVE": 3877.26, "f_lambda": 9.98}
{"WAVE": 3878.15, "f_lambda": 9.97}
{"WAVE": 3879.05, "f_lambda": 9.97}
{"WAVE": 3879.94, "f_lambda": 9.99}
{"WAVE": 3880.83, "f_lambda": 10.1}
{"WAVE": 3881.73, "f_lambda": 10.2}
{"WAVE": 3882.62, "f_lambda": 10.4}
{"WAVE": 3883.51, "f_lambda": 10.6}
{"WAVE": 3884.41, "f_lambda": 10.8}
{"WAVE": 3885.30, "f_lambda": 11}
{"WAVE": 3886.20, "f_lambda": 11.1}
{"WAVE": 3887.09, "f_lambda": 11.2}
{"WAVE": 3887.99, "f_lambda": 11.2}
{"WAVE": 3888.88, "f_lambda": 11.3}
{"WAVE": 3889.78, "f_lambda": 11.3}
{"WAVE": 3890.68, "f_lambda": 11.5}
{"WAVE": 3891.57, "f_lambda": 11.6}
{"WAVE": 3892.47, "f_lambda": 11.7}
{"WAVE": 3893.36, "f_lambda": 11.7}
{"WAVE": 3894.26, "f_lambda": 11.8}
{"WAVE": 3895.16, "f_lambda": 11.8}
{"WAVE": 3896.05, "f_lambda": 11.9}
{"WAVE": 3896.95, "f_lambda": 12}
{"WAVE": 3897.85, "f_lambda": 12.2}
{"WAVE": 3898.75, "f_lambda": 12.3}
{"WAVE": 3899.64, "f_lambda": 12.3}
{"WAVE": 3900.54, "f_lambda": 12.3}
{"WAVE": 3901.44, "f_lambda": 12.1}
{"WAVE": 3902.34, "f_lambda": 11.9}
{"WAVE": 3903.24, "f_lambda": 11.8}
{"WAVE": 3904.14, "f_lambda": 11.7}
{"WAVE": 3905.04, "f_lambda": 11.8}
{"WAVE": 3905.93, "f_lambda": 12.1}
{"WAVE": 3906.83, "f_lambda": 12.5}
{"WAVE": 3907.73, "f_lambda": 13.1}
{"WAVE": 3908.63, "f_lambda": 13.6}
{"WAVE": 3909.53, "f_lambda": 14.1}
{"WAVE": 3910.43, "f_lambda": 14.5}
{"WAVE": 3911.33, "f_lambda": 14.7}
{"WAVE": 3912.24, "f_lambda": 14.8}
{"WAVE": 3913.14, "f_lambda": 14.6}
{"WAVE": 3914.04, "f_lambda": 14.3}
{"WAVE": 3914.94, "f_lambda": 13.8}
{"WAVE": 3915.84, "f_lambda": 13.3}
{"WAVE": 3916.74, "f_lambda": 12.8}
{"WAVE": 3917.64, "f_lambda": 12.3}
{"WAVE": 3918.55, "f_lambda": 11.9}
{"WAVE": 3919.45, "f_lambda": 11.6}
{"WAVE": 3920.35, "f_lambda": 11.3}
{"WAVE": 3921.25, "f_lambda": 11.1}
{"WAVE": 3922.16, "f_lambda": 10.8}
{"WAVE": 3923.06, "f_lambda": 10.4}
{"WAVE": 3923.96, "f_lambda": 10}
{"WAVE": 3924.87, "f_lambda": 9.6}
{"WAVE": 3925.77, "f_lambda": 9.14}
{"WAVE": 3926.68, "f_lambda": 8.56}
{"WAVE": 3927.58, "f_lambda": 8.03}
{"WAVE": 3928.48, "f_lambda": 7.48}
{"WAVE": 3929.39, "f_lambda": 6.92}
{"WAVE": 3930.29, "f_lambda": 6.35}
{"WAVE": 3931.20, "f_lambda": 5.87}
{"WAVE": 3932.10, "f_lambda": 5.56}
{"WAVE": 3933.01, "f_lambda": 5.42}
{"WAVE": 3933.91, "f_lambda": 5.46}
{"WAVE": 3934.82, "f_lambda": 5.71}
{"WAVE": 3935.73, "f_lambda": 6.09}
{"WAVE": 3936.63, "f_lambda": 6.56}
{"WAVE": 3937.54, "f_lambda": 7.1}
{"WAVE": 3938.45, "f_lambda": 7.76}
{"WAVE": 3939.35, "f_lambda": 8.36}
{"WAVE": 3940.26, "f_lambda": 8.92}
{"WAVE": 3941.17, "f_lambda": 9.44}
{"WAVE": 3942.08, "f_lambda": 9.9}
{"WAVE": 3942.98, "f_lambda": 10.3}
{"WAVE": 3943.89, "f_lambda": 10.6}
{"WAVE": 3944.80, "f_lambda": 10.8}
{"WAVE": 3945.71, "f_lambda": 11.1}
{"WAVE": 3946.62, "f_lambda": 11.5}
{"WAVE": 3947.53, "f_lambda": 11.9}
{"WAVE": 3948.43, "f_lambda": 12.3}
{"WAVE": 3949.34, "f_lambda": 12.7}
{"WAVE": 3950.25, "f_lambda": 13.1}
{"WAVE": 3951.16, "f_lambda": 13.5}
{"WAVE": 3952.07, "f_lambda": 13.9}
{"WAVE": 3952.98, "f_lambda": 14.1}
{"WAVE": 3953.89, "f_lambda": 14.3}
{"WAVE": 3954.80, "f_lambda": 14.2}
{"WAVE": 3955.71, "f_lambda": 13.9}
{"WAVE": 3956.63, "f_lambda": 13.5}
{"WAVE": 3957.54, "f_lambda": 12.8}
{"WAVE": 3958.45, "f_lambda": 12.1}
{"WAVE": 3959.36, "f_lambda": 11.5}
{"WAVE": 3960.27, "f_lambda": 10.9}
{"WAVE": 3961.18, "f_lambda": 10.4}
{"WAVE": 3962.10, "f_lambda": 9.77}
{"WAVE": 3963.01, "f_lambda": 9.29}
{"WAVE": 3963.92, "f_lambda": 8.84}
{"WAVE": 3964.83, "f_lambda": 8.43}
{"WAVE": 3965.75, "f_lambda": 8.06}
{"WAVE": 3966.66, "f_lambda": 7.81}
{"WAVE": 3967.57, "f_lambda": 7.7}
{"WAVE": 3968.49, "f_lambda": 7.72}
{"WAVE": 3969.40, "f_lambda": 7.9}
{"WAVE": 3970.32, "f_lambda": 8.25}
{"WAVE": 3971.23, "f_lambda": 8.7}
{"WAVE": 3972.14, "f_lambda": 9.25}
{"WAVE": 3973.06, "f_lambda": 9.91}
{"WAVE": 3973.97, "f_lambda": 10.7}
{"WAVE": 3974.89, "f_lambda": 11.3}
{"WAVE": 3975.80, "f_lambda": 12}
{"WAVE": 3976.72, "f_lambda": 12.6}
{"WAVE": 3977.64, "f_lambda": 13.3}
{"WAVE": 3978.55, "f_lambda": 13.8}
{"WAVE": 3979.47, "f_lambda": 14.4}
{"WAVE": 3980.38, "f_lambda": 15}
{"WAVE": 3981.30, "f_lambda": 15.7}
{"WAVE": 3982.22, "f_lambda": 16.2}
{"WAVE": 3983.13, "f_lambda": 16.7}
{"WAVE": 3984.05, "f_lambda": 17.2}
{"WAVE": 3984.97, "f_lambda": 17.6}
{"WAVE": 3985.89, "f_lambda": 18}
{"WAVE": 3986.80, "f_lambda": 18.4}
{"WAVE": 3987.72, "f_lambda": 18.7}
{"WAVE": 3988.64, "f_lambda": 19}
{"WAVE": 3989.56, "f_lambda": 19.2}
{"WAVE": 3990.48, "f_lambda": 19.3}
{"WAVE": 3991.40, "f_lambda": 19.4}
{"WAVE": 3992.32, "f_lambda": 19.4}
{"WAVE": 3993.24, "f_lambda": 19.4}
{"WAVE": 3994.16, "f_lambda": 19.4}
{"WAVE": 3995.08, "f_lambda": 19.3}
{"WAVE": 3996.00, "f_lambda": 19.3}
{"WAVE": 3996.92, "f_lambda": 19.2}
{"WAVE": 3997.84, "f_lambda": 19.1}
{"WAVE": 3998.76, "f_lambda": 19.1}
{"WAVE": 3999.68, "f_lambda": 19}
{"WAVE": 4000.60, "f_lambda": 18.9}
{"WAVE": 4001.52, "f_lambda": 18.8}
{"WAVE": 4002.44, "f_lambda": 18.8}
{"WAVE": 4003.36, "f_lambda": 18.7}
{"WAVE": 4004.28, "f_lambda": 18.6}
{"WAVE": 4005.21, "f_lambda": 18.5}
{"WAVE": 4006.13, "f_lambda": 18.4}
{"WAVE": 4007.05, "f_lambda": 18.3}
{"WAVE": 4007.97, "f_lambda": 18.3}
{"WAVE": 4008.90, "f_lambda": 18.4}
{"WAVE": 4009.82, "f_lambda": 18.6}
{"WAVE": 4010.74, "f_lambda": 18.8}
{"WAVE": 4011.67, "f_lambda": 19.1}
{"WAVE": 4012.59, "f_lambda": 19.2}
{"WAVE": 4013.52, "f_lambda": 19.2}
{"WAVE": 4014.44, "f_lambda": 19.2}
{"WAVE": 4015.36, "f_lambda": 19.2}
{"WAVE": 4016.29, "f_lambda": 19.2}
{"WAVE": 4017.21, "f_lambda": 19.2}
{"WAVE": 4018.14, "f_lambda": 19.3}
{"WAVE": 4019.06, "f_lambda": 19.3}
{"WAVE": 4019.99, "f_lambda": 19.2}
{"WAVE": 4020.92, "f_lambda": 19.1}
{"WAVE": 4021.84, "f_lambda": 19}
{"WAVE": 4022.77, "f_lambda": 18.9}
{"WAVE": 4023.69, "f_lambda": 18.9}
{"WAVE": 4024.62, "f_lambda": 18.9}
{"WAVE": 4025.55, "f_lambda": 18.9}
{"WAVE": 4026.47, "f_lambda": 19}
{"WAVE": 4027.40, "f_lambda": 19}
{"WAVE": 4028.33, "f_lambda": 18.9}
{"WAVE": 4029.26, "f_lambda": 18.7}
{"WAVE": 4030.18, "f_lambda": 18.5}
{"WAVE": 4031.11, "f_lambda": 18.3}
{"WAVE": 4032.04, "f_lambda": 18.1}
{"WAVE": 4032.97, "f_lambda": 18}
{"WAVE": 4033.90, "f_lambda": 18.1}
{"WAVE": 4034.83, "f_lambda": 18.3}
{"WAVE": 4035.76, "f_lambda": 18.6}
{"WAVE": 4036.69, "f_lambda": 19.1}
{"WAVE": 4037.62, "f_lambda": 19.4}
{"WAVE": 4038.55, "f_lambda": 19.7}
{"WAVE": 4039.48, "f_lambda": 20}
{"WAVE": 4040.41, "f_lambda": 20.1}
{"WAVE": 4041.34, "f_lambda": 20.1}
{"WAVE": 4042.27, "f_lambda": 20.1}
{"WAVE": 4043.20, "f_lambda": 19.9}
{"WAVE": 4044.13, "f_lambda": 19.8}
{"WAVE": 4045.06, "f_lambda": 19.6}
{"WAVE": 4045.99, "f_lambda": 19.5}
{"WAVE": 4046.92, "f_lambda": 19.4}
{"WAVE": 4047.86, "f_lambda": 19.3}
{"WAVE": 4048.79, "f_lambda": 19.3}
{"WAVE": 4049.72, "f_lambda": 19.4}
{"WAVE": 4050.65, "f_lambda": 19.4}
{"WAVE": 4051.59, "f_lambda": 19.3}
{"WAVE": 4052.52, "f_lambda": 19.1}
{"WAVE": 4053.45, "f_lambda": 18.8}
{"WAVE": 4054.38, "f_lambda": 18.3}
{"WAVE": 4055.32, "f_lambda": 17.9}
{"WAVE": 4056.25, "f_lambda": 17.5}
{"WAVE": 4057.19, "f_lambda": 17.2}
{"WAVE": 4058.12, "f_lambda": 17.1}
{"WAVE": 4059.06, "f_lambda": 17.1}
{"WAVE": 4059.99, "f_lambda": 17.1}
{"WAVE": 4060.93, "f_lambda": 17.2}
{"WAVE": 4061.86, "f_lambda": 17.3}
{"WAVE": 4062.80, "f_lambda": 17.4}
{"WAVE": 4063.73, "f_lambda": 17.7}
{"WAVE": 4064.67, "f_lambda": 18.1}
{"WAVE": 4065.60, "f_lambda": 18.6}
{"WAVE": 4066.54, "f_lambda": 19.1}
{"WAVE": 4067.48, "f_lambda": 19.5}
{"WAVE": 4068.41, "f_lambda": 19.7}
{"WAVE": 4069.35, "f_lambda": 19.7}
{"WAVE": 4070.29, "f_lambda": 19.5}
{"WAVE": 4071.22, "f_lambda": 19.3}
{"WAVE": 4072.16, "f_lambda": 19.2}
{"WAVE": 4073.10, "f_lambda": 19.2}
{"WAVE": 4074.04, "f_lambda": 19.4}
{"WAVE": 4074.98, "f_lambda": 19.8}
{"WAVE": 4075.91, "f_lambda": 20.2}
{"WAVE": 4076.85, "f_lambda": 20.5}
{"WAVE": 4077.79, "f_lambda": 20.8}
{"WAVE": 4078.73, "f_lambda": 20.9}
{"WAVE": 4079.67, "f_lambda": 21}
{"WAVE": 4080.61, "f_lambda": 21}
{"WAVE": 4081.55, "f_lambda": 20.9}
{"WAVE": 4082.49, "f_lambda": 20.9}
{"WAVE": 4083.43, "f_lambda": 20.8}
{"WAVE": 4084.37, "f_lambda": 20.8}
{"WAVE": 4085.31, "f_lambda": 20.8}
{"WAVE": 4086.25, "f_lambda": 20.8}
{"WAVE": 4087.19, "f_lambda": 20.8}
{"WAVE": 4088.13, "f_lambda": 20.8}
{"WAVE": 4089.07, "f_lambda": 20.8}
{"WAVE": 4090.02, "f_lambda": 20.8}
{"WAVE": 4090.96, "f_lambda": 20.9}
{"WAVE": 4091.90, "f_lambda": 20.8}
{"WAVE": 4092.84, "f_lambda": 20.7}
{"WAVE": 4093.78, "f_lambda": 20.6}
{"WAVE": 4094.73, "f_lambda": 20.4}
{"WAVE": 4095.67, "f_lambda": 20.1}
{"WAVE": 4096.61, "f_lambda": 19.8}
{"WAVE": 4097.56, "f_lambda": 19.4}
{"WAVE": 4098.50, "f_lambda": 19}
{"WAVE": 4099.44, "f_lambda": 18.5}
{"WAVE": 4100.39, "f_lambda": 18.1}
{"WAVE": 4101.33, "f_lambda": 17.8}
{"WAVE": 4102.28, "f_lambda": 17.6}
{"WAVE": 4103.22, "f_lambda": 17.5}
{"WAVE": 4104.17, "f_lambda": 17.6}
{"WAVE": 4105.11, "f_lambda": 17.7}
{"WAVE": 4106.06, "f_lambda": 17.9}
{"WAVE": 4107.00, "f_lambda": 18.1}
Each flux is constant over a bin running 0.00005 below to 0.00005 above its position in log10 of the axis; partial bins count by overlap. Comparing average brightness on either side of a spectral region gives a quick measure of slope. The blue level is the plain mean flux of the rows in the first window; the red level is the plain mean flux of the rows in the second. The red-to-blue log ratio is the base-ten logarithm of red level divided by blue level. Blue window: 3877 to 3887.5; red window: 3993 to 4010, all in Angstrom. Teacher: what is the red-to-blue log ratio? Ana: 0.26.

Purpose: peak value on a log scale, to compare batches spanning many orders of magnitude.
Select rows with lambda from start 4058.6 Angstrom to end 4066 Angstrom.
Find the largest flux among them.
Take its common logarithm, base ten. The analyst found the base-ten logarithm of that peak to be 1.27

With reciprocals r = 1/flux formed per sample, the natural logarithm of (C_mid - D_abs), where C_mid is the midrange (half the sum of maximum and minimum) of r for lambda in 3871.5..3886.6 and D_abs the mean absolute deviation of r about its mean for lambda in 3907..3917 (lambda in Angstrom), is -2.38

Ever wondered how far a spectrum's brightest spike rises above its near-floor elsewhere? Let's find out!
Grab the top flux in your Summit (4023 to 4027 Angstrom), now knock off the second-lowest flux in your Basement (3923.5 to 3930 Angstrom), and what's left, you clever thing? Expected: 12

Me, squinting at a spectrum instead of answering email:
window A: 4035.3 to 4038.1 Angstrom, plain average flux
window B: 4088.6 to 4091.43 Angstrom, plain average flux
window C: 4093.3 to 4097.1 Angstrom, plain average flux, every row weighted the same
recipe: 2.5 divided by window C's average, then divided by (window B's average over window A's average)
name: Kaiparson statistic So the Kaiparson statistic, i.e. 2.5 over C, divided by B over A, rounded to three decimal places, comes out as 0.113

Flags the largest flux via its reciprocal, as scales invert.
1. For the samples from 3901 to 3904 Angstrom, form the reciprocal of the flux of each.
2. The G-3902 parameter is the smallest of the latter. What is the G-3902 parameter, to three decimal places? 0.083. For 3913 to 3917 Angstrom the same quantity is 0.068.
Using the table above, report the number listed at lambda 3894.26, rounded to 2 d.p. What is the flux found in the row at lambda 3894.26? 11.80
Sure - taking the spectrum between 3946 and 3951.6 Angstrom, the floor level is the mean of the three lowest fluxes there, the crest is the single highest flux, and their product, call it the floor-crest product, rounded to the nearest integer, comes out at 161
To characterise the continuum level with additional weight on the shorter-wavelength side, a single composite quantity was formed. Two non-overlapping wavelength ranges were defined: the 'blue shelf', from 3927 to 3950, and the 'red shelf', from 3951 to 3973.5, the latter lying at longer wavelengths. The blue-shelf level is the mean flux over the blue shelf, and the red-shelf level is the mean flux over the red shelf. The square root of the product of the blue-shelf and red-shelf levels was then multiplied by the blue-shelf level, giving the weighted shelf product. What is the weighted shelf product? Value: 81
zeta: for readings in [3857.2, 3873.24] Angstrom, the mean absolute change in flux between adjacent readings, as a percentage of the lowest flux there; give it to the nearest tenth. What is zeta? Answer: 2.2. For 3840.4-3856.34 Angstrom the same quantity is 1.5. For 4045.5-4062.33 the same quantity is 1.0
